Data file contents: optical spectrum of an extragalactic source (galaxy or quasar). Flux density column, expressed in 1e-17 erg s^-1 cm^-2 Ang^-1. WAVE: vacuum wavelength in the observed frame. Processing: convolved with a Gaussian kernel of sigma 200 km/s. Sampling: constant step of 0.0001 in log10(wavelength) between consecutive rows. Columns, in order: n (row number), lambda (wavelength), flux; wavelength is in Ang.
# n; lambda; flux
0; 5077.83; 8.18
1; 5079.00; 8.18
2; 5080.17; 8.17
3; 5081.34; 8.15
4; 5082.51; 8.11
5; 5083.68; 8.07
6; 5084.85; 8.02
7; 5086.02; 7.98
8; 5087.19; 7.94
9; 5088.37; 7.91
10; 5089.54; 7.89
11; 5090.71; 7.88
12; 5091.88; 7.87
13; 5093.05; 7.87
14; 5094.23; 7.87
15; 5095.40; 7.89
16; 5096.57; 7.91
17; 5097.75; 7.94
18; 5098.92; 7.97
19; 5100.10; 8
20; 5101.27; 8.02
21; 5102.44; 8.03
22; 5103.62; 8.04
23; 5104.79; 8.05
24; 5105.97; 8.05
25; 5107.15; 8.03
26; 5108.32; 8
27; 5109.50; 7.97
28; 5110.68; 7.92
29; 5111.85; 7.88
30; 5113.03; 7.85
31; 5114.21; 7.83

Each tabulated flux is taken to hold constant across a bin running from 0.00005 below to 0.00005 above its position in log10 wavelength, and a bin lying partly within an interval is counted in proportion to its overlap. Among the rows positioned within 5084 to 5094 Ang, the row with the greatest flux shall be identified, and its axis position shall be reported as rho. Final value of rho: 5084.85 Ang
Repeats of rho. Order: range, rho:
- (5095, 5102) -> 5101.27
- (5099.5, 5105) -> 5104.79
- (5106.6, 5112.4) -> 5107.15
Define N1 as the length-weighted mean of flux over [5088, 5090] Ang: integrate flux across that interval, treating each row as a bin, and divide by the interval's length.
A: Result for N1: 7.91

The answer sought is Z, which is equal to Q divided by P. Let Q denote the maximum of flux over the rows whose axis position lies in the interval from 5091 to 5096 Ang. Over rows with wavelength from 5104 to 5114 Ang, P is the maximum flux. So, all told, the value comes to 0.98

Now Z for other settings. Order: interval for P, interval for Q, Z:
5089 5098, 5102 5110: 1.01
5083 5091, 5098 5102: 0.99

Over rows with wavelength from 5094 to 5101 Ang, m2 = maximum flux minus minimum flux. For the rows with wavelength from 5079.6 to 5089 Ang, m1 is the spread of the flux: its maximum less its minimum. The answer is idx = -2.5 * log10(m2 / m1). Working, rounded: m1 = 0.26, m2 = 0.130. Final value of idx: 0.8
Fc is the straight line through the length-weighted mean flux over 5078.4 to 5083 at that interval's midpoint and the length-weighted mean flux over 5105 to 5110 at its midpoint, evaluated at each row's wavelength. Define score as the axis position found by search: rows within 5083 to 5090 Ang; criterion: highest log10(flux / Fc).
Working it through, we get 5083.68 Ang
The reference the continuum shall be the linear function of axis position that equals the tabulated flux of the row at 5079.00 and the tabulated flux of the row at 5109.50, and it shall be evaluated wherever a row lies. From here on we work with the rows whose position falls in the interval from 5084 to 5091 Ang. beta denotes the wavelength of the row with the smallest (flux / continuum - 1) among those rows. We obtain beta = 5090.71 Ang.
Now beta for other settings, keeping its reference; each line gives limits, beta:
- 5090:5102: 5091.88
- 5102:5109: 5102.44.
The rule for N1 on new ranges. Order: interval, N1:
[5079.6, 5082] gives 8.16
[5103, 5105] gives 8.05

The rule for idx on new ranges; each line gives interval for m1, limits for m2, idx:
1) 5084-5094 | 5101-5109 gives 1.2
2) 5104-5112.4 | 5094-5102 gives 0.1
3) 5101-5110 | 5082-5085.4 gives -0.1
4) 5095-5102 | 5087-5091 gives 0.8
